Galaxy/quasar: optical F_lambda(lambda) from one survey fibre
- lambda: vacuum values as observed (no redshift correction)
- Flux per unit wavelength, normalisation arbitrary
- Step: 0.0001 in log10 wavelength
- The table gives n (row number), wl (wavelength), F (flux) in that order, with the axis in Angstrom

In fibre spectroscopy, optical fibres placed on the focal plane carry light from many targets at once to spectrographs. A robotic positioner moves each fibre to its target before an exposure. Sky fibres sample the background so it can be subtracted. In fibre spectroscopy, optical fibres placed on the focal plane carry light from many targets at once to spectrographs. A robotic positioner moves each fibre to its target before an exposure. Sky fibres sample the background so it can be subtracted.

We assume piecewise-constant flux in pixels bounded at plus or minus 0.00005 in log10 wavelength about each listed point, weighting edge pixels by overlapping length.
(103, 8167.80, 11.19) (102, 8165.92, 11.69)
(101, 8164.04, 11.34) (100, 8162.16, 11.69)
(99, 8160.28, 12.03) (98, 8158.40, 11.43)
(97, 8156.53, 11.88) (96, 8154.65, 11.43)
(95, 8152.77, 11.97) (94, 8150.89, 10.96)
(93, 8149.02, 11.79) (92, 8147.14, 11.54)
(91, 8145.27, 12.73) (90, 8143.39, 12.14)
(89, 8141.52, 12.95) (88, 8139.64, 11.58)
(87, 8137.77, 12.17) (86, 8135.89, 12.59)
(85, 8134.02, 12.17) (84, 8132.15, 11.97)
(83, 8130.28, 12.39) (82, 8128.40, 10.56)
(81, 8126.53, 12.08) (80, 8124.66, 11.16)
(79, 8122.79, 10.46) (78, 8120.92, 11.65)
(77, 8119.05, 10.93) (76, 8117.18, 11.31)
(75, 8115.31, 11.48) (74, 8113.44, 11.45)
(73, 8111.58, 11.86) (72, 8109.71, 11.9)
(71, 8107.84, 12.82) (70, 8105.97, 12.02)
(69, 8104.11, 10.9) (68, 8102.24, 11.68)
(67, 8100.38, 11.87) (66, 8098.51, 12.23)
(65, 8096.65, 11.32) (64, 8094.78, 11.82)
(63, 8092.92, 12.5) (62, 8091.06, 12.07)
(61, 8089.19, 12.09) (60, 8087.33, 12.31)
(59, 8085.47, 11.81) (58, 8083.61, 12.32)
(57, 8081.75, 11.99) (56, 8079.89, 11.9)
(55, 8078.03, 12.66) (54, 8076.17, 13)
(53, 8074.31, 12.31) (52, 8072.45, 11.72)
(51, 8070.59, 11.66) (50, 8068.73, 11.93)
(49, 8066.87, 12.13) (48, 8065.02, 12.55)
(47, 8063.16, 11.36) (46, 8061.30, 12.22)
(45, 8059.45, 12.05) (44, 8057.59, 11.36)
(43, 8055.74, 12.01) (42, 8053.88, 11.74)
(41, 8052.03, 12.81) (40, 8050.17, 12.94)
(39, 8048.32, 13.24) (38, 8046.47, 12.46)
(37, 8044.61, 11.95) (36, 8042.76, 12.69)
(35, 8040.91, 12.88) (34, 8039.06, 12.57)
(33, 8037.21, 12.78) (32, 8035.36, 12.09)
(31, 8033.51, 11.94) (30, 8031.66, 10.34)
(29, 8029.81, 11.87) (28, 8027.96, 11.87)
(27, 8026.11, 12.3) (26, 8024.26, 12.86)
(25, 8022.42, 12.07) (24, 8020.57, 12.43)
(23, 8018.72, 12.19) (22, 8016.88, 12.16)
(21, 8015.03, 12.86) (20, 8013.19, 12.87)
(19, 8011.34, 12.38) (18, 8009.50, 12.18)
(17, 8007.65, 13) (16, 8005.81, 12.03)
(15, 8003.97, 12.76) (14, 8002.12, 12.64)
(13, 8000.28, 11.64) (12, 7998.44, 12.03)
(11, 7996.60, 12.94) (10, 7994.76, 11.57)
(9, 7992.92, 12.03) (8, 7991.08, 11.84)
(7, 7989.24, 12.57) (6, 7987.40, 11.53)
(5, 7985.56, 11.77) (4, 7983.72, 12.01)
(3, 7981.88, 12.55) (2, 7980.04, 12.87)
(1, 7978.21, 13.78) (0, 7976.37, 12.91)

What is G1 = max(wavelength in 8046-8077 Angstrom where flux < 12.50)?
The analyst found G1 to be 8074.31 Angstrom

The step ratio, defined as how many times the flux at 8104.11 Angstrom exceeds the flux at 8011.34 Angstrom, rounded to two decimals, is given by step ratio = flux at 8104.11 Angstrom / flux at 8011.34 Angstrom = 0.88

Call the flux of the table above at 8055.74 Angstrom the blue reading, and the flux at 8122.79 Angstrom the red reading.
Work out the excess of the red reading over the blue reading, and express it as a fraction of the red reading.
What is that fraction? -0.15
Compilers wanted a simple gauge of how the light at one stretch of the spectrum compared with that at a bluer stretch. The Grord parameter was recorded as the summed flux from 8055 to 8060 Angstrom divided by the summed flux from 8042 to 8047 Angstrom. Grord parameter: 0.95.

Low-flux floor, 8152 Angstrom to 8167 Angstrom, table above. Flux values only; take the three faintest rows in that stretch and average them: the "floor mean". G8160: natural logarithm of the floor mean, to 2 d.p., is 2.43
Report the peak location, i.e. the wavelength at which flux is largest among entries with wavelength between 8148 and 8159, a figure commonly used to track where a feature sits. 8152.77 Angstrom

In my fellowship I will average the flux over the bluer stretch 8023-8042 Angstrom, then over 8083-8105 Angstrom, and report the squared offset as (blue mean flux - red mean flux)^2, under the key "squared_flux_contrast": 0.06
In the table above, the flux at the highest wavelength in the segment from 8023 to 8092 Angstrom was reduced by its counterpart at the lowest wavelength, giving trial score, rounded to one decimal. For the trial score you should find -0.8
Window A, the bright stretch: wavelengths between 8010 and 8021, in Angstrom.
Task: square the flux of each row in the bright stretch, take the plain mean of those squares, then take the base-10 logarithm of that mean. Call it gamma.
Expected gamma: 2.19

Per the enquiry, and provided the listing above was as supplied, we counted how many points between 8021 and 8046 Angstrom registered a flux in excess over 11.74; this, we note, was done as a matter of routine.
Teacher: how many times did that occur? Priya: 12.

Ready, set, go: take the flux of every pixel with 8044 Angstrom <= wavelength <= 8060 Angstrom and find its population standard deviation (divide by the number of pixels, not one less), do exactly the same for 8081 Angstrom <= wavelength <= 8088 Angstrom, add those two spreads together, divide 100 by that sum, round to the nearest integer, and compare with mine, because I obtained 125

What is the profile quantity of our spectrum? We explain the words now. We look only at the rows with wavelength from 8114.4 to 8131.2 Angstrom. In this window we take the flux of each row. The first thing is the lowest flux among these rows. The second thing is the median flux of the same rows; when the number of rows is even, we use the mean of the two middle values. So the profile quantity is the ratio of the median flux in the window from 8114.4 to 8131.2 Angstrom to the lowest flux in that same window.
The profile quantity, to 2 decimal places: 1.08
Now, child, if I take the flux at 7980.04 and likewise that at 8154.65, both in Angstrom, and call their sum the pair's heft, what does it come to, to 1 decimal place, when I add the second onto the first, 24.3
